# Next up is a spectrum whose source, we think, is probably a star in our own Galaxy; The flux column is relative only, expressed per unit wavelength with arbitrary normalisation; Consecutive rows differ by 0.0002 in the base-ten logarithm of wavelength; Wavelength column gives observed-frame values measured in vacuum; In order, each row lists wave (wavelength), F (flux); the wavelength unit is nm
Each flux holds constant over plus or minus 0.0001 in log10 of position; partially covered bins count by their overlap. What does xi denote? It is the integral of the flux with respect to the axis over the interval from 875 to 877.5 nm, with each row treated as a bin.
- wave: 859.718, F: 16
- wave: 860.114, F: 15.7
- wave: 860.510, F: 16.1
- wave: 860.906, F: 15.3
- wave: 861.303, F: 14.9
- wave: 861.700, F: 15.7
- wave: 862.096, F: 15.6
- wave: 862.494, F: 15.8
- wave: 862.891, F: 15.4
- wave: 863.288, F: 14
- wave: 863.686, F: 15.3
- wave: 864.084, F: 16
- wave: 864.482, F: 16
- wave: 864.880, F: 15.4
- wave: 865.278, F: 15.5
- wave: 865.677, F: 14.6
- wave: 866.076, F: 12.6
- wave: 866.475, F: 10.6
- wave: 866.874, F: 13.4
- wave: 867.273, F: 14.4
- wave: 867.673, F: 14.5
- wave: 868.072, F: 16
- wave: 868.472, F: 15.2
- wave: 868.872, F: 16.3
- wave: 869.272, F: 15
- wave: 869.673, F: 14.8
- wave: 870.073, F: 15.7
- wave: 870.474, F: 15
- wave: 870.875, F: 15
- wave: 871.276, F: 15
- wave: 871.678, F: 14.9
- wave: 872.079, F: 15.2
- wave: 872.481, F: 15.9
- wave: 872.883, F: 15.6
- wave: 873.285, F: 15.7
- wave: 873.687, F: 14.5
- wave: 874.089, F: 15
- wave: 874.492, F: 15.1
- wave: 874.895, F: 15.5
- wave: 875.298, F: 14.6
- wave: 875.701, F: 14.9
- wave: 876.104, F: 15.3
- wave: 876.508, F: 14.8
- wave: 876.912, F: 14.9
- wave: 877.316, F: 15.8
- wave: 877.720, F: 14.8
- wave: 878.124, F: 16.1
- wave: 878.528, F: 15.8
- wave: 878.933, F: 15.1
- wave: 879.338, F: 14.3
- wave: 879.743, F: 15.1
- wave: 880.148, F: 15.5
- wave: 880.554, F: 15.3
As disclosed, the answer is 37.7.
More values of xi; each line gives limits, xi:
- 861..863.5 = 38.1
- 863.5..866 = 38.3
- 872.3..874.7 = 36.7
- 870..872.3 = 34.7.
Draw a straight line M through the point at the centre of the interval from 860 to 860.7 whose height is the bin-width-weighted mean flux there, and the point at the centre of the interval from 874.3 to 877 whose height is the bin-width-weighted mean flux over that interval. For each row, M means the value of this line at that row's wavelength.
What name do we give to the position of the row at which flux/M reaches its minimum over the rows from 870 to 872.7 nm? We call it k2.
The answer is 871.678 nm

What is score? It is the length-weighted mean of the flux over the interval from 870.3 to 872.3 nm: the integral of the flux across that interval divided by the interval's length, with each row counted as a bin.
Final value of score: 15.0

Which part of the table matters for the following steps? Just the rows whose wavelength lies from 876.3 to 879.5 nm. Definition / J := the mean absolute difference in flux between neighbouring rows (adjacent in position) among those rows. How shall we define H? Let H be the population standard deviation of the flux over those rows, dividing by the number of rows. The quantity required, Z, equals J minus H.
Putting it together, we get 0.14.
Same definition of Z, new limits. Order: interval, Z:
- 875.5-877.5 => 0.10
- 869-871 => 0.14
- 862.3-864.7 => 0.07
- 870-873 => -0.06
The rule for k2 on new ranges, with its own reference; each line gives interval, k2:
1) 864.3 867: 866.475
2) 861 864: 863.288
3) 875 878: 875.298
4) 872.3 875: 873.687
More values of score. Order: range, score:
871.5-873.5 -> 15.5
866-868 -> 13.3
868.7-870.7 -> 15.3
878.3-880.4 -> 15.2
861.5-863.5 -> 15.3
